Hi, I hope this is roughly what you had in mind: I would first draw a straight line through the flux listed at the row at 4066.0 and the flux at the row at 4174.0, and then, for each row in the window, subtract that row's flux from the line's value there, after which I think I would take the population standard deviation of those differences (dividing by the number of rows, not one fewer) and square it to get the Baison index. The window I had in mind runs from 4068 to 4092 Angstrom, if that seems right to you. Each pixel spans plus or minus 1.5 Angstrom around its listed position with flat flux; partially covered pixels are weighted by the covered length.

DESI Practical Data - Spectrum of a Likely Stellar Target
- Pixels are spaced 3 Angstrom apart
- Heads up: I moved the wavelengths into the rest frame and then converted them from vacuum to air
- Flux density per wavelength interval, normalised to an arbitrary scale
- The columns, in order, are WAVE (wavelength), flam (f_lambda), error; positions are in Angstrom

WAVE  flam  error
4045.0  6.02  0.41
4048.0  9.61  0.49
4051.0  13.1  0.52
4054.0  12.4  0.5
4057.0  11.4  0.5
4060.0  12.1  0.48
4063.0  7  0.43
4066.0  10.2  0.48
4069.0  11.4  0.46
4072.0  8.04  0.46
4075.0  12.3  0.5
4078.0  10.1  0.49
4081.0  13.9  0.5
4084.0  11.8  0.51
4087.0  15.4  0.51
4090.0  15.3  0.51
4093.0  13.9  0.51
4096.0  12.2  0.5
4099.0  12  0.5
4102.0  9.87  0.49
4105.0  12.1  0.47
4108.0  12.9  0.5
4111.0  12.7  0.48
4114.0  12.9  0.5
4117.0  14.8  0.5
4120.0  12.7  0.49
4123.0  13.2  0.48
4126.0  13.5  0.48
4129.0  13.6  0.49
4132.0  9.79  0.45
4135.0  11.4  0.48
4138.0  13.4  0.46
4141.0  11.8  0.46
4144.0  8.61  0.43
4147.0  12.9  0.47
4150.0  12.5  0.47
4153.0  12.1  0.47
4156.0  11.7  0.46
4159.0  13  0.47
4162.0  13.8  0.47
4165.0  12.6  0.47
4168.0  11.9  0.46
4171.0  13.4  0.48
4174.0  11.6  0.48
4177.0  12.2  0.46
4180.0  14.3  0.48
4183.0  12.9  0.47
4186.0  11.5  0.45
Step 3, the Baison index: 5.3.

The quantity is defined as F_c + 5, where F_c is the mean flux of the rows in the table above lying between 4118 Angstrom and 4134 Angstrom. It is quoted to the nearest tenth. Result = 17.6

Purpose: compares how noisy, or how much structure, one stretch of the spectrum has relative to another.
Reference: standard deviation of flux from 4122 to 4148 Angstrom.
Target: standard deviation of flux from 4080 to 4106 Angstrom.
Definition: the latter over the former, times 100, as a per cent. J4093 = 101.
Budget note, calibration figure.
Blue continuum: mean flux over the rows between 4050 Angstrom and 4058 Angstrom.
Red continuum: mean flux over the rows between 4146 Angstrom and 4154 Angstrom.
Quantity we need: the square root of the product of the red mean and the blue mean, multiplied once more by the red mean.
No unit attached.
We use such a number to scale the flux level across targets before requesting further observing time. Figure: 155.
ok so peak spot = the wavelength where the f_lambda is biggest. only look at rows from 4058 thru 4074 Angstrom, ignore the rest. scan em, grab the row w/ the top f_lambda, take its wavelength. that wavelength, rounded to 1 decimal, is 4060.0 Angstrom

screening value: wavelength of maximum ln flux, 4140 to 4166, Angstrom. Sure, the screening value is 4162.0 Angstrom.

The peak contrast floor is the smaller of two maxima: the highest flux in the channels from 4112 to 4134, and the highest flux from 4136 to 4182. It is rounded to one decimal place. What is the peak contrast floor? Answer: 14.3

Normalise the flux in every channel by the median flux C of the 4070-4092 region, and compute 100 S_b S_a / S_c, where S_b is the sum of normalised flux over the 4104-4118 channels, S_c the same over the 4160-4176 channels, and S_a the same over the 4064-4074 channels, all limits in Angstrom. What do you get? 249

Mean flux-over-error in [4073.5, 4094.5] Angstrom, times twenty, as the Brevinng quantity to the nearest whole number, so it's 525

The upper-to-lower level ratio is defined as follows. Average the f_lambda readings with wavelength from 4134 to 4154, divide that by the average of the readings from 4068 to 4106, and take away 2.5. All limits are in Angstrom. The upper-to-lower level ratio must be -1.53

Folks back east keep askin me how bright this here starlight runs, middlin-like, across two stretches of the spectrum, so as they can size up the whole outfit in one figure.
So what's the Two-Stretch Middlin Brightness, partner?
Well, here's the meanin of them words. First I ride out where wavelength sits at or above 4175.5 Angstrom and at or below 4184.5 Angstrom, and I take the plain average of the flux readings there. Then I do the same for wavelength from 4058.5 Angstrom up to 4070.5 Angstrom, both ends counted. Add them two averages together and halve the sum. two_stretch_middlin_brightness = 11.7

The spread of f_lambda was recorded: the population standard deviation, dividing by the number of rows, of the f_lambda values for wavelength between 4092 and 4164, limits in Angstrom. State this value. 1.37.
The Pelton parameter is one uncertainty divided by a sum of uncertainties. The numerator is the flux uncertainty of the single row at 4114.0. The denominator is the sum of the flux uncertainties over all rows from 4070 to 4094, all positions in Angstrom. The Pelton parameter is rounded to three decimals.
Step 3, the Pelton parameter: 0.125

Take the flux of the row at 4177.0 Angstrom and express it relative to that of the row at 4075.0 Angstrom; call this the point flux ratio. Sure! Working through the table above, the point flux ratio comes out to 0.99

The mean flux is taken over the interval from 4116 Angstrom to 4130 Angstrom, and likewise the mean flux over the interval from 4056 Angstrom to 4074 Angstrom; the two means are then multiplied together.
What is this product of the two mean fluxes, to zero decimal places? 136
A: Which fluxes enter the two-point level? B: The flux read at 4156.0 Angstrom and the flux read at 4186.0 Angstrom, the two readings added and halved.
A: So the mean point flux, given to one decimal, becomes 11.6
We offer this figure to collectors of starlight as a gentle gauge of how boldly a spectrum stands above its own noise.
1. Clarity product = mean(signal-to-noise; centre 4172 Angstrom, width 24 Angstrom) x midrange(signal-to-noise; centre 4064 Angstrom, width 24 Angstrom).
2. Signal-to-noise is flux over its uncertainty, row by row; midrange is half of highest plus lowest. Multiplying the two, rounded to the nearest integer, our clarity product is 565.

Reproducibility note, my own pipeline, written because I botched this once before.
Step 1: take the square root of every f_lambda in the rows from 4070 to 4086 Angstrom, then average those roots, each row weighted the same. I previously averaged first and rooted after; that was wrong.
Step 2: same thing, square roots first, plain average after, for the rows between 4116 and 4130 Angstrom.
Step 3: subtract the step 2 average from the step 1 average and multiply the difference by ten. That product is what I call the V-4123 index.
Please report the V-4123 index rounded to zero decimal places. -3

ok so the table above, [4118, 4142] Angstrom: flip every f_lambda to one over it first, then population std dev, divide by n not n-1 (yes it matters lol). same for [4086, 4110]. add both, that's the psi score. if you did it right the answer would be 0.020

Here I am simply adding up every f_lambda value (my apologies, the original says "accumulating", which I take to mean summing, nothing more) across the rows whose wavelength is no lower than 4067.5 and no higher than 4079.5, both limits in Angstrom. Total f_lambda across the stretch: 42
